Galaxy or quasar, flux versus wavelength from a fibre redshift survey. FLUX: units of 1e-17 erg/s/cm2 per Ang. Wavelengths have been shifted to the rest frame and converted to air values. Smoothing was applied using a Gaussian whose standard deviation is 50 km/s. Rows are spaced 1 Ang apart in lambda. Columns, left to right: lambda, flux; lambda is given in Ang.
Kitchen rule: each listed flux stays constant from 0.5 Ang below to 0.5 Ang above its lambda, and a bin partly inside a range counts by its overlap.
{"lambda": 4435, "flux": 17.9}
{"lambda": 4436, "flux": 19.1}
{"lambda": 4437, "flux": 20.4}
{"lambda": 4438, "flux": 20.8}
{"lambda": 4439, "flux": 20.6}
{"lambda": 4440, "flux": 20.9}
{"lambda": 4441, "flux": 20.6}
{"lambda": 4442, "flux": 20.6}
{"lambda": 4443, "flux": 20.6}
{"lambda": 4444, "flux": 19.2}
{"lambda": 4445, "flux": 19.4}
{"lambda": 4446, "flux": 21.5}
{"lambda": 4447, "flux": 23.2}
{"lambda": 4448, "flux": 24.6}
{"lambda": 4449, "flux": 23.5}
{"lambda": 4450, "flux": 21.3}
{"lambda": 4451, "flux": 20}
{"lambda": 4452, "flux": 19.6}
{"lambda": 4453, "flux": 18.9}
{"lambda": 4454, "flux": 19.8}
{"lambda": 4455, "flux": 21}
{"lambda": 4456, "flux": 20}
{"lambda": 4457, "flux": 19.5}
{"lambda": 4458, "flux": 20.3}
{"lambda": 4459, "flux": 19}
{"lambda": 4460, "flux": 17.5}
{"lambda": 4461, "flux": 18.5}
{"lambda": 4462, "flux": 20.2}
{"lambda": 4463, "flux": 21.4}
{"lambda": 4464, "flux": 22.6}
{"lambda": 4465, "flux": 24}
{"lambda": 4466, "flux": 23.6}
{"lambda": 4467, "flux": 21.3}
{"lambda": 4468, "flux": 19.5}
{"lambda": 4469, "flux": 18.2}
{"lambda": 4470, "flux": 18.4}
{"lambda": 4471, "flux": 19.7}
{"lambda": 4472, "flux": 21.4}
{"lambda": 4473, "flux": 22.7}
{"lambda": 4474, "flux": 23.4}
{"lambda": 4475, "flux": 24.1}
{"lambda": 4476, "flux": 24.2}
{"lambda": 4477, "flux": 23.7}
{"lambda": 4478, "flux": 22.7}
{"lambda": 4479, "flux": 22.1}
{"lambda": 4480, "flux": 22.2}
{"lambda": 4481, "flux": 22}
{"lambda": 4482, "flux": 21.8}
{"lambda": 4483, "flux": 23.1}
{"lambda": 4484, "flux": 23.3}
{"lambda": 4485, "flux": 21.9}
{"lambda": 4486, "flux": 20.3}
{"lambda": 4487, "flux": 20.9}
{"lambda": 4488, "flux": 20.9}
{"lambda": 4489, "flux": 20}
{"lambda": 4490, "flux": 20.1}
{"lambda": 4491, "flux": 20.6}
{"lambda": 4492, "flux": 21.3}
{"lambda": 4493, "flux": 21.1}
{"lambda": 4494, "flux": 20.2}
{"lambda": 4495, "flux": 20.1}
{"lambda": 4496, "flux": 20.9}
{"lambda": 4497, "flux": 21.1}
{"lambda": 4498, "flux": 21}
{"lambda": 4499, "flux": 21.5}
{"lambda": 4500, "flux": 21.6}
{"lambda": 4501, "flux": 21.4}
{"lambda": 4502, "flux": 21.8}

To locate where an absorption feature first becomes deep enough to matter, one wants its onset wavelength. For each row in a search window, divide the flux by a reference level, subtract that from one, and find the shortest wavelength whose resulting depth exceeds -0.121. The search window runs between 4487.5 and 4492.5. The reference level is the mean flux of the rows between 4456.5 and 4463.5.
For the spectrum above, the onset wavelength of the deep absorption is 4488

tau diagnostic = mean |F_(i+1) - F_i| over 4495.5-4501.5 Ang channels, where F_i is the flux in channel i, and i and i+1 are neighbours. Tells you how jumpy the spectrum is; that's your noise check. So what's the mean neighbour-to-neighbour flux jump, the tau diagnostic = 0.22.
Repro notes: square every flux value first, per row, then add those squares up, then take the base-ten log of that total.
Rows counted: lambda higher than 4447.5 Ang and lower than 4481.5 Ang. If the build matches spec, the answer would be 4.19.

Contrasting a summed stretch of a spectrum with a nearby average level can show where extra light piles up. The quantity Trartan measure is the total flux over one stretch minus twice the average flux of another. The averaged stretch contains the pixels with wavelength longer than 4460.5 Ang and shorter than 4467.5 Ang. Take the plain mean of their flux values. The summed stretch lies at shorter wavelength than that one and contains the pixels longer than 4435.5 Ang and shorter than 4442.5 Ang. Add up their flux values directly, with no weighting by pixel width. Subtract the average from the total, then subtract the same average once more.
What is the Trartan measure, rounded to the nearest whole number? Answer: 100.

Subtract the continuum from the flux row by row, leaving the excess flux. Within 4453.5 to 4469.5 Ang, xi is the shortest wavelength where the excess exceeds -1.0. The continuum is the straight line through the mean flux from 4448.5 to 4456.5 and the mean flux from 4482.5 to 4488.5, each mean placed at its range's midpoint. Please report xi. 4454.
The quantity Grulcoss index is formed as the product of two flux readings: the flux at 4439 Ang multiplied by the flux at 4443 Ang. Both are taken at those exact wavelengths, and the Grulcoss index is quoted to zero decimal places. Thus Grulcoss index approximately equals 424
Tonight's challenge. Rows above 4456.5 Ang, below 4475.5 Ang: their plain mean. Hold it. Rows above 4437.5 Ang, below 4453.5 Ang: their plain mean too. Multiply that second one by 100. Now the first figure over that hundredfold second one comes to 0.0099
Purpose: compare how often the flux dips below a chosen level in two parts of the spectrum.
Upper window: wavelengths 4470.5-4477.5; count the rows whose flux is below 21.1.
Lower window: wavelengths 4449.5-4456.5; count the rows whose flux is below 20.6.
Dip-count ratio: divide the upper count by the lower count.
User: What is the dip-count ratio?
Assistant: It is 0.20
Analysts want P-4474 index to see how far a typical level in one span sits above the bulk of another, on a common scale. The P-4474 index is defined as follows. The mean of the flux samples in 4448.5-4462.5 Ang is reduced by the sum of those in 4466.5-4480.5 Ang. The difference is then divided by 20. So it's -14.18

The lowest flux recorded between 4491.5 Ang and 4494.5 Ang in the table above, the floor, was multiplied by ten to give 202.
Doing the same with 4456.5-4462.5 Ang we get 175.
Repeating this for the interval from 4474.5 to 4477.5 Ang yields 237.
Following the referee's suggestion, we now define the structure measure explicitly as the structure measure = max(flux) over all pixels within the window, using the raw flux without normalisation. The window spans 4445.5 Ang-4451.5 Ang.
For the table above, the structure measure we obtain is 24.6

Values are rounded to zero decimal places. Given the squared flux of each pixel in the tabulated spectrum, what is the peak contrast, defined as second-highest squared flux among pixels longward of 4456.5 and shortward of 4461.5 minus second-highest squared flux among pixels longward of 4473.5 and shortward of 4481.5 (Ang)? -201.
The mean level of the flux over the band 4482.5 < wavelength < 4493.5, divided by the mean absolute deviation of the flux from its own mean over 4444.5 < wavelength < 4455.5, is 14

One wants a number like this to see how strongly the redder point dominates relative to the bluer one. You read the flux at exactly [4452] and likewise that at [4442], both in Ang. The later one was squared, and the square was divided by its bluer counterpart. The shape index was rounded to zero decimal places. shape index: 19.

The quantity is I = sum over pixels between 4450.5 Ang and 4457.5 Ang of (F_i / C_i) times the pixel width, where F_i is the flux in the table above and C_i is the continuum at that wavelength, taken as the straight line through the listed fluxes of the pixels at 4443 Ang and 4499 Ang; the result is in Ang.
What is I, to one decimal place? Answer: 6.7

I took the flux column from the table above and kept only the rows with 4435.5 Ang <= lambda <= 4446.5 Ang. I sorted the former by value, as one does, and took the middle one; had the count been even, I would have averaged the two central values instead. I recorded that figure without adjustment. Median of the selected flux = 20.6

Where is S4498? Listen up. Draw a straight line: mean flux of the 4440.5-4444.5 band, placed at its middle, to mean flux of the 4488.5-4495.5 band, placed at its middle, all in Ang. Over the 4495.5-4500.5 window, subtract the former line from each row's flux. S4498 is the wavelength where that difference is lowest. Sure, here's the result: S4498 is 4496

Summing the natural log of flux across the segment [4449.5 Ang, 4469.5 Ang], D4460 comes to 60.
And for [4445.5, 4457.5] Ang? 37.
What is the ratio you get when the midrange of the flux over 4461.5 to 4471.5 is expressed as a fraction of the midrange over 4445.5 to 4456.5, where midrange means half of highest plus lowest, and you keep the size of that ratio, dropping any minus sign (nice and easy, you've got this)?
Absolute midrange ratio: 0.97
